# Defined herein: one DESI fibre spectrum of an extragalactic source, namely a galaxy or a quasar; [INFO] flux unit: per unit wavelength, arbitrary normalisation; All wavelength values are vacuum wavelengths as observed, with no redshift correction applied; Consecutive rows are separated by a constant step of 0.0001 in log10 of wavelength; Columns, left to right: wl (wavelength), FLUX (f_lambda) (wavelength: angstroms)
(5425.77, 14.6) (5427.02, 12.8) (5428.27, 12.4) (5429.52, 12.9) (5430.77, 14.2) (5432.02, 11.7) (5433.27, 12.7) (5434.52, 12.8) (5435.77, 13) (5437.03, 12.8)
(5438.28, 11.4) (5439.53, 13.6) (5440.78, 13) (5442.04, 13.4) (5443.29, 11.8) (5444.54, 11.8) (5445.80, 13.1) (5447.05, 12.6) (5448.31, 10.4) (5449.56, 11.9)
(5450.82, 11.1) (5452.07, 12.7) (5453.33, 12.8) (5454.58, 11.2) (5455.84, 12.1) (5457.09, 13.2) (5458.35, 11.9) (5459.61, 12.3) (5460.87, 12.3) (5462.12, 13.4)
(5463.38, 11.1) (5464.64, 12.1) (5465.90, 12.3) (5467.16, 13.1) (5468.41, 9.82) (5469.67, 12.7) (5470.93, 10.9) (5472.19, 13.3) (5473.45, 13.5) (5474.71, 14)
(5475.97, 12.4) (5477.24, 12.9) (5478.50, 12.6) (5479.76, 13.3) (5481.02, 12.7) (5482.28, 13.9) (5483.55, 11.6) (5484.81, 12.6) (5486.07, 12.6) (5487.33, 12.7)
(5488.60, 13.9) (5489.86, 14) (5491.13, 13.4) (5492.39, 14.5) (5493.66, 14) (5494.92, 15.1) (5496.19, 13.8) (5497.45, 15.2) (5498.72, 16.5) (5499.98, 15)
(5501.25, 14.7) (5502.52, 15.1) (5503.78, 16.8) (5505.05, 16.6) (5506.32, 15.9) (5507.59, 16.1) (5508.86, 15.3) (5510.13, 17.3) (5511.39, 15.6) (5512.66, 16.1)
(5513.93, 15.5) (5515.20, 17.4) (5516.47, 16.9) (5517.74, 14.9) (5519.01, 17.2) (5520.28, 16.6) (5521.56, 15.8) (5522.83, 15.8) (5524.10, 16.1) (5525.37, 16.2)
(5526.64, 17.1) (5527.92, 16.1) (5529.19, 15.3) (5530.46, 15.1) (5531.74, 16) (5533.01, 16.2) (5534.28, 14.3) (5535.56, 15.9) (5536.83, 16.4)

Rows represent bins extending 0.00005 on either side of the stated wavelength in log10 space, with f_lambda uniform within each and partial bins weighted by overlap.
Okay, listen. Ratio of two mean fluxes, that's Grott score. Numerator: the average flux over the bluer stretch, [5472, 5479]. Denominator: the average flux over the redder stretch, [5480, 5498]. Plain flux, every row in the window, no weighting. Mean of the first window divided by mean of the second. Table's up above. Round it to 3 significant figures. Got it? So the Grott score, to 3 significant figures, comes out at 0.966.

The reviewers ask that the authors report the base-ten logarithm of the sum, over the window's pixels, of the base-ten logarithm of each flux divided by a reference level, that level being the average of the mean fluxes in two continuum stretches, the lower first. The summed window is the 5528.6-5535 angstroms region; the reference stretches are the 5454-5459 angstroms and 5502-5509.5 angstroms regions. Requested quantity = -0.71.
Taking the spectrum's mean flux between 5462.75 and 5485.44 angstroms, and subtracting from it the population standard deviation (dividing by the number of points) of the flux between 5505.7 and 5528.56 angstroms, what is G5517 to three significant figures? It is 11.8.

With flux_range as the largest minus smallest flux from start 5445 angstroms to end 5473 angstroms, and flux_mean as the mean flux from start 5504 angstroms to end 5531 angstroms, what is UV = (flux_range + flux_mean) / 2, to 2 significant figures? 9.9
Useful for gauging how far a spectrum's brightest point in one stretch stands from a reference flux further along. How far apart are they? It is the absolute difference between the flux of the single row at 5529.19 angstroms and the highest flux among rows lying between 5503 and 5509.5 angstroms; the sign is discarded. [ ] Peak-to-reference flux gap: 1.5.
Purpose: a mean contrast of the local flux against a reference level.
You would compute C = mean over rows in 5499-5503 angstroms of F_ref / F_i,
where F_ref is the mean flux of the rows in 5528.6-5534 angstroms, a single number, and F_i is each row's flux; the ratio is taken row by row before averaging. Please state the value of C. 1.0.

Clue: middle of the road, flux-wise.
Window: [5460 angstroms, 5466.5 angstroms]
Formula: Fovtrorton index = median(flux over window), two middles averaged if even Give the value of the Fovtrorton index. 12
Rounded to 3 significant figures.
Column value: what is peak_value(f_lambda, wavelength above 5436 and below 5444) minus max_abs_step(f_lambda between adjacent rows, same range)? 11.4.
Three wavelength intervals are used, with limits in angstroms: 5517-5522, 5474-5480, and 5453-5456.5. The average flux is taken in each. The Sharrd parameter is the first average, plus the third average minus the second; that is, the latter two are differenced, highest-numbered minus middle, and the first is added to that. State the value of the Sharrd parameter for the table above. 15.1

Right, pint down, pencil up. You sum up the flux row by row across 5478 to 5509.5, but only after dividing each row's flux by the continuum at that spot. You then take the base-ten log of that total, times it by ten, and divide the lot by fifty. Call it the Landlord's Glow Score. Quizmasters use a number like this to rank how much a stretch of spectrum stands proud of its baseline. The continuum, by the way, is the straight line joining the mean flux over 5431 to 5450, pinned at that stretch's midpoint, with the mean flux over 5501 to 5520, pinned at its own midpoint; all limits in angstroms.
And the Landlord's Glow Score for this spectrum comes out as 0.274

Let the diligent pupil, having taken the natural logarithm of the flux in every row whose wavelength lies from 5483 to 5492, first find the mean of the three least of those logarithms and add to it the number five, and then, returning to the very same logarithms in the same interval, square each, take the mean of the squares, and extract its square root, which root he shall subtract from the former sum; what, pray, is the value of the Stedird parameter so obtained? 4.945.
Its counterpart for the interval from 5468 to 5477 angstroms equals 4.885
